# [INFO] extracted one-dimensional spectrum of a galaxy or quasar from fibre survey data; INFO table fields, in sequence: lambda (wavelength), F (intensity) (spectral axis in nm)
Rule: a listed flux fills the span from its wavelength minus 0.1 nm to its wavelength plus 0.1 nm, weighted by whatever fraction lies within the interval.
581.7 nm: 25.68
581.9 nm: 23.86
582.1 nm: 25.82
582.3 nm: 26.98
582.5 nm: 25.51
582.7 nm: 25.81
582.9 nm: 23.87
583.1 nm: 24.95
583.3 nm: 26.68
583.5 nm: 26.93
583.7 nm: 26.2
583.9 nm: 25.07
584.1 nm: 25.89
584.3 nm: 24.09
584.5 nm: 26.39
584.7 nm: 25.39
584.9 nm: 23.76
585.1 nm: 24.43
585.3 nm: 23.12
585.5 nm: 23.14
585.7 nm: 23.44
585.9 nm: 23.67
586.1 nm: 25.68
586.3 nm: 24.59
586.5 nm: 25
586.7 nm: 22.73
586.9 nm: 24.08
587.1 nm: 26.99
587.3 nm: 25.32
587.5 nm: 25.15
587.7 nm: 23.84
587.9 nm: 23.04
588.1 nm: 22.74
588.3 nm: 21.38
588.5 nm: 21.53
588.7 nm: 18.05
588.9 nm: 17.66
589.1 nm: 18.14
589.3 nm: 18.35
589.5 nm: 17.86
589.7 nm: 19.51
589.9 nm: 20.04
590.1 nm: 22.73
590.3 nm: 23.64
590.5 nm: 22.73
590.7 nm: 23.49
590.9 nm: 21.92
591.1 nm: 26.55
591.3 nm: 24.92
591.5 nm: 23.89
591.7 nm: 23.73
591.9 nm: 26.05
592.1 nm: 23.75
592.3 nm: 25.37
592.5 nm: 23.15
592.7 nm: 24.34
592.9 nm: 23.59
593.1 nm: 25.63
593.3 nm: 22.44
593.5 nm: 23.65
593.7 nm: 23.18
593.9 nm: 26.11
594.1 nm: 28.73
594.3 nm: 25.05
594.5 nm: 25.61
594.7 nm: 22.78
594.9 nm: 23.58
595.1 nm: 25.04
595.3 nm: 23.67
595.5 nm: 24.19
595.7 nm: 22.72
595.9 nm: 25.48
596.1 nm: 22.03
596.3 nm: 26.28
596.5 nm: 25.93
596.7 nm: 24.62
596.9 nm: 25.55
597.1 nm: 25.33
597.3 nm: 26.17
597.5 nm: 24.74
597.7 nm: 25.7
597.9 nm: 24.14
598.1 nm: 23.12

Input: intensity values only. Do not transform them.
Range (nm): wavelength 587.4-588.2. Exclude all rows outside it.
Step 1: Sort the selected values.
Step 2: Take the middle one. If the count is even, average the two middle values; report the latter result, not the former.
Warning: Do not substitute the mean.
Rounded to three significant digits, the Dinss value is 23.4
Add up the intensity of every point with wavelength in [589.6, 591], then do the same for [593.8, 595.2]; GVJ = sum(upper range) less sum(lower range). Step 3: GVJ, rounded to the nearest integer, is 23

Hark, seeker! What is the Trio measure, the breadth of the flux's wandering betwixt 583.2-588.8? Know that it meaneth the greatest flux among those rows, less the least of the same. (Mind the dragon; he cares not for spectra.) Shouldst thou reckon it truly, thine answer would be 8.9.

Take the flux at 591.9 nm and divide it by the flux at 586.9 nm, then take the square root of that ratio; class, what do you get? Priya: 1.04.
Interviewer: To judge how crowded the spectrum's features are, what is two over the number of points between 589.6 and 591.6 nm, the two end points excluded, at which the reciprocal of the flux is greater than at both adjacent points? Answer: 1.0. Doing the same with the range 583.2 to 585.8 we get 0.5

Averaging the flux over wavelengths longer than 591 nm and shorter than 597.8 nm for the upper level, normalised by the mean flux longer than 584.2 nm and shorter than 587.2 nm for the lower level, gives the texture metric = 1.01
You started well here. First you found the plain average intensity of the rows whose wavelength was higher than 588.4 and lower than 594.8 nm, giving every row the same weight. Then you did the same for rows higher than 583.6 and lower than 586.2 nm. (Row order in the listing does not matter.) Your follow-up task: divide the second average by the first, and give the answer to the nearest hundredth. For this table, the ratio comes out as 1.07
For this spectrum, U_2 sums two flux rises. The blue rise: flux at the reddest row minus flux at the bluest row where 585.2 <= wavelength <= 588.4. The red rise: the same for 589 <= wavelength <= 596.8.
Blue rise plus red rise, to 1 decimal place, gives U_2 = 4.7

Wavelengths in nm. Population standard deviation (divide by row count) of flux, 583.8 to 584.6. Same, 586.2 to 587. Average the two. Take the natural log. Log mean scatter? -0.15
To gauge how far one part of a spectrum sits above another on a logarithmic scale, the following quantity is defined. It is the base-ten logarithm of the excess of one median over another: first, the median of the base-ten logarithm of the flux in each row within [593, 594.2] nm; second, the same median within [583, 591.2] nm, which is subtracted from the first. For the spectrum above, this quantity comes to -1.77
